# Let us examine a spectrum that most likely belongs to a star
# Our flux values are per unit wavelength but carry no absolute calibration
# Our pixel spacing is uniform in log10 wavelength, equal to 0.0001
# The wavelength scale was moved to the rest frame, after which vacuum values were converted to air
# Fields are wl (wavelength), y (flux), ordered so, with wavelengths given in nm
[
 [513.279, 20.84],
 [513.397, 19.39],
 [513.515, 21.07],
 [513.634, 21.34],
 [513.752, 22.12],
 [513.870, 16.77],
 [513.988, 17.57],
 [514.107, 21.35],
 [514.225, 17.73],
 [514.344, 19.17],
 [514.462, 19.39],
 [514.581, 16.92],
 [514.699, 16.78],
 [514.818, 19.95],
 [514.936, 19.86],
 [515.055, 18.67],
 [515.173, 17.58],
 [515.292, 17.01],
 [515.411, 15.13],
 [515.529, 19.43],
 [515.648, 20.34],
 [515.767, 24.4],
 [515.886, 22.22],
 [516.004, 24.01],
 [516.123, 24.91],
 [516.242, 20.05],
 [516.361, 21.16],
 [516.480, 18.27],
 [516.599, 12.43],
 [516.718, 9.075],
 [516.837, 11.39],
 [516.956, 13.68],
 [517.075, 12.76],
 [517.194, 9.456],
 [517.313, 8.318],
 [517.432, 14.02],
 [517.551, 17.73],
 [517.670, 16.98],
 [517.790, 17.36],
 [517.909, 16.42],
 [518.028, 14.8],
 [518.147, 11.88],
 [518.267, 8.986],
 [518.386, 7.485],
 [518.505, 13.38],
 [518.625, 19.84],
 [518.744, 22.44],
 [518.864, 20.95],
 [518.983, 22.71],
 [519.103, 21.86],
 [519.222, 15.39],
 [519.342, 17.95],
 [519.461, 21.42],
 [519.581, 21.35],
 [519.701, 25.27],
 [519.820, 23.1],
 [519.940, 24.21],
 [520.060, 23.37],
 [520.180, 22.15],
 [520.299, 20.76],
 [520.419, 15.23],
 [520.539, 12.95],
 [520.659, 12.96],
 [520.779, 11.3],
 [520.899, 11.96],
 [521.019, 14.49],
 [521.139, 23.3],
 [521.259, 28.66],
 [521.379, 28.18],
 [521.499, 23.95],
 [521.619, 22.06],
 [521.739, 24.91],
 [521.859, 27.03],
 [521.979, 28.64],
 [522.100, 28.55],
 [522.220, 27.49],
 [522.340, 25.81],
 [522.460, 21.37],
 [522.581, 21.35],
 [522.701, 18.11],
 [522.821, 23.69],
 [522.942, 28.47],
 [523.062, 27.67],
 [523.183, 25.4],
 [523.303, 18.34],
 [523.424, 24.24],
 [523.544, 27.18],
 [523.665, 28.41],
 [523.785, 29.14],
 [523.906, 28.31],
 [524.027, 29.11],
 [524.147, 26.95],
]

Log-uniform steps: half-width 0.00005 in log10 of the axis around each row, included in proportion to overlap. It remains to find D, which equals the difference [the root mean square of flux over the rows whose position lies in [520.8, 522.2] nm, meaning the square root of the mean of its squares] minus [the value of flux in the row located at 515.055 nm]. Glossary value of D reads 6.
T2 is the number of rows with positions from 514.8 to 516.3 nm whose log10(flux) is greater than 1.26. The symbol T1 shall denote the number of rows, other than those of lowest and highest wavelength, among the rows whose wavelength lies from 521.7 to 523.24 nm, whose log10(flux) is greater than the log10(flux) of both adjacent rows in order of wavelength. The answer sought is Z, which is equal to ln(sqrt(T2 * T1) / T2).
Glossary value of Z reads -0.80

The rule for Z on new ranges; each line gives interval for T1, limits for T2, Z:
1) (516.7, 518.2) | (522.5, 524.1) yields -0.69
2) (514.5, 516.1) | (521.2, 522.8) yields -0.90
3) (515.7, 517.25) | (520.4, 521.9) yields -0.42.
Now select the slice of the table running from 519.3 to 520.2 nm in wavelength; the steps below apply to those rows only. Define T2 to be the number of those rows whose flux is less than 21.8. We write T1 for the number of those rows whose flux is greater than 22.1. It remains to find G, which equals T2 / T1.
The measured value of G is 1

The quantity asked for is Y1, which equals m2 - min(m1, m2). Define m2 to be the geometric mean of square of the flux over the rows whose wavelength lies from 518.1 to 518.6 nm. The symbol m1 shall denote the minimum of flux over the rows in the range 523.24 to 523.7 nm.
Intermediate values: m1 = 18.34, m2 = 103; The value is 85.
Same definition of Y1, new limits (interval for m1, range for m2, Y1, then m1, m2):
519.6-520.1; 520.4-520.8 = 147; 23.1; 170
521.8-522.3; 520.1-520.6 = 274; 27.03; 301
